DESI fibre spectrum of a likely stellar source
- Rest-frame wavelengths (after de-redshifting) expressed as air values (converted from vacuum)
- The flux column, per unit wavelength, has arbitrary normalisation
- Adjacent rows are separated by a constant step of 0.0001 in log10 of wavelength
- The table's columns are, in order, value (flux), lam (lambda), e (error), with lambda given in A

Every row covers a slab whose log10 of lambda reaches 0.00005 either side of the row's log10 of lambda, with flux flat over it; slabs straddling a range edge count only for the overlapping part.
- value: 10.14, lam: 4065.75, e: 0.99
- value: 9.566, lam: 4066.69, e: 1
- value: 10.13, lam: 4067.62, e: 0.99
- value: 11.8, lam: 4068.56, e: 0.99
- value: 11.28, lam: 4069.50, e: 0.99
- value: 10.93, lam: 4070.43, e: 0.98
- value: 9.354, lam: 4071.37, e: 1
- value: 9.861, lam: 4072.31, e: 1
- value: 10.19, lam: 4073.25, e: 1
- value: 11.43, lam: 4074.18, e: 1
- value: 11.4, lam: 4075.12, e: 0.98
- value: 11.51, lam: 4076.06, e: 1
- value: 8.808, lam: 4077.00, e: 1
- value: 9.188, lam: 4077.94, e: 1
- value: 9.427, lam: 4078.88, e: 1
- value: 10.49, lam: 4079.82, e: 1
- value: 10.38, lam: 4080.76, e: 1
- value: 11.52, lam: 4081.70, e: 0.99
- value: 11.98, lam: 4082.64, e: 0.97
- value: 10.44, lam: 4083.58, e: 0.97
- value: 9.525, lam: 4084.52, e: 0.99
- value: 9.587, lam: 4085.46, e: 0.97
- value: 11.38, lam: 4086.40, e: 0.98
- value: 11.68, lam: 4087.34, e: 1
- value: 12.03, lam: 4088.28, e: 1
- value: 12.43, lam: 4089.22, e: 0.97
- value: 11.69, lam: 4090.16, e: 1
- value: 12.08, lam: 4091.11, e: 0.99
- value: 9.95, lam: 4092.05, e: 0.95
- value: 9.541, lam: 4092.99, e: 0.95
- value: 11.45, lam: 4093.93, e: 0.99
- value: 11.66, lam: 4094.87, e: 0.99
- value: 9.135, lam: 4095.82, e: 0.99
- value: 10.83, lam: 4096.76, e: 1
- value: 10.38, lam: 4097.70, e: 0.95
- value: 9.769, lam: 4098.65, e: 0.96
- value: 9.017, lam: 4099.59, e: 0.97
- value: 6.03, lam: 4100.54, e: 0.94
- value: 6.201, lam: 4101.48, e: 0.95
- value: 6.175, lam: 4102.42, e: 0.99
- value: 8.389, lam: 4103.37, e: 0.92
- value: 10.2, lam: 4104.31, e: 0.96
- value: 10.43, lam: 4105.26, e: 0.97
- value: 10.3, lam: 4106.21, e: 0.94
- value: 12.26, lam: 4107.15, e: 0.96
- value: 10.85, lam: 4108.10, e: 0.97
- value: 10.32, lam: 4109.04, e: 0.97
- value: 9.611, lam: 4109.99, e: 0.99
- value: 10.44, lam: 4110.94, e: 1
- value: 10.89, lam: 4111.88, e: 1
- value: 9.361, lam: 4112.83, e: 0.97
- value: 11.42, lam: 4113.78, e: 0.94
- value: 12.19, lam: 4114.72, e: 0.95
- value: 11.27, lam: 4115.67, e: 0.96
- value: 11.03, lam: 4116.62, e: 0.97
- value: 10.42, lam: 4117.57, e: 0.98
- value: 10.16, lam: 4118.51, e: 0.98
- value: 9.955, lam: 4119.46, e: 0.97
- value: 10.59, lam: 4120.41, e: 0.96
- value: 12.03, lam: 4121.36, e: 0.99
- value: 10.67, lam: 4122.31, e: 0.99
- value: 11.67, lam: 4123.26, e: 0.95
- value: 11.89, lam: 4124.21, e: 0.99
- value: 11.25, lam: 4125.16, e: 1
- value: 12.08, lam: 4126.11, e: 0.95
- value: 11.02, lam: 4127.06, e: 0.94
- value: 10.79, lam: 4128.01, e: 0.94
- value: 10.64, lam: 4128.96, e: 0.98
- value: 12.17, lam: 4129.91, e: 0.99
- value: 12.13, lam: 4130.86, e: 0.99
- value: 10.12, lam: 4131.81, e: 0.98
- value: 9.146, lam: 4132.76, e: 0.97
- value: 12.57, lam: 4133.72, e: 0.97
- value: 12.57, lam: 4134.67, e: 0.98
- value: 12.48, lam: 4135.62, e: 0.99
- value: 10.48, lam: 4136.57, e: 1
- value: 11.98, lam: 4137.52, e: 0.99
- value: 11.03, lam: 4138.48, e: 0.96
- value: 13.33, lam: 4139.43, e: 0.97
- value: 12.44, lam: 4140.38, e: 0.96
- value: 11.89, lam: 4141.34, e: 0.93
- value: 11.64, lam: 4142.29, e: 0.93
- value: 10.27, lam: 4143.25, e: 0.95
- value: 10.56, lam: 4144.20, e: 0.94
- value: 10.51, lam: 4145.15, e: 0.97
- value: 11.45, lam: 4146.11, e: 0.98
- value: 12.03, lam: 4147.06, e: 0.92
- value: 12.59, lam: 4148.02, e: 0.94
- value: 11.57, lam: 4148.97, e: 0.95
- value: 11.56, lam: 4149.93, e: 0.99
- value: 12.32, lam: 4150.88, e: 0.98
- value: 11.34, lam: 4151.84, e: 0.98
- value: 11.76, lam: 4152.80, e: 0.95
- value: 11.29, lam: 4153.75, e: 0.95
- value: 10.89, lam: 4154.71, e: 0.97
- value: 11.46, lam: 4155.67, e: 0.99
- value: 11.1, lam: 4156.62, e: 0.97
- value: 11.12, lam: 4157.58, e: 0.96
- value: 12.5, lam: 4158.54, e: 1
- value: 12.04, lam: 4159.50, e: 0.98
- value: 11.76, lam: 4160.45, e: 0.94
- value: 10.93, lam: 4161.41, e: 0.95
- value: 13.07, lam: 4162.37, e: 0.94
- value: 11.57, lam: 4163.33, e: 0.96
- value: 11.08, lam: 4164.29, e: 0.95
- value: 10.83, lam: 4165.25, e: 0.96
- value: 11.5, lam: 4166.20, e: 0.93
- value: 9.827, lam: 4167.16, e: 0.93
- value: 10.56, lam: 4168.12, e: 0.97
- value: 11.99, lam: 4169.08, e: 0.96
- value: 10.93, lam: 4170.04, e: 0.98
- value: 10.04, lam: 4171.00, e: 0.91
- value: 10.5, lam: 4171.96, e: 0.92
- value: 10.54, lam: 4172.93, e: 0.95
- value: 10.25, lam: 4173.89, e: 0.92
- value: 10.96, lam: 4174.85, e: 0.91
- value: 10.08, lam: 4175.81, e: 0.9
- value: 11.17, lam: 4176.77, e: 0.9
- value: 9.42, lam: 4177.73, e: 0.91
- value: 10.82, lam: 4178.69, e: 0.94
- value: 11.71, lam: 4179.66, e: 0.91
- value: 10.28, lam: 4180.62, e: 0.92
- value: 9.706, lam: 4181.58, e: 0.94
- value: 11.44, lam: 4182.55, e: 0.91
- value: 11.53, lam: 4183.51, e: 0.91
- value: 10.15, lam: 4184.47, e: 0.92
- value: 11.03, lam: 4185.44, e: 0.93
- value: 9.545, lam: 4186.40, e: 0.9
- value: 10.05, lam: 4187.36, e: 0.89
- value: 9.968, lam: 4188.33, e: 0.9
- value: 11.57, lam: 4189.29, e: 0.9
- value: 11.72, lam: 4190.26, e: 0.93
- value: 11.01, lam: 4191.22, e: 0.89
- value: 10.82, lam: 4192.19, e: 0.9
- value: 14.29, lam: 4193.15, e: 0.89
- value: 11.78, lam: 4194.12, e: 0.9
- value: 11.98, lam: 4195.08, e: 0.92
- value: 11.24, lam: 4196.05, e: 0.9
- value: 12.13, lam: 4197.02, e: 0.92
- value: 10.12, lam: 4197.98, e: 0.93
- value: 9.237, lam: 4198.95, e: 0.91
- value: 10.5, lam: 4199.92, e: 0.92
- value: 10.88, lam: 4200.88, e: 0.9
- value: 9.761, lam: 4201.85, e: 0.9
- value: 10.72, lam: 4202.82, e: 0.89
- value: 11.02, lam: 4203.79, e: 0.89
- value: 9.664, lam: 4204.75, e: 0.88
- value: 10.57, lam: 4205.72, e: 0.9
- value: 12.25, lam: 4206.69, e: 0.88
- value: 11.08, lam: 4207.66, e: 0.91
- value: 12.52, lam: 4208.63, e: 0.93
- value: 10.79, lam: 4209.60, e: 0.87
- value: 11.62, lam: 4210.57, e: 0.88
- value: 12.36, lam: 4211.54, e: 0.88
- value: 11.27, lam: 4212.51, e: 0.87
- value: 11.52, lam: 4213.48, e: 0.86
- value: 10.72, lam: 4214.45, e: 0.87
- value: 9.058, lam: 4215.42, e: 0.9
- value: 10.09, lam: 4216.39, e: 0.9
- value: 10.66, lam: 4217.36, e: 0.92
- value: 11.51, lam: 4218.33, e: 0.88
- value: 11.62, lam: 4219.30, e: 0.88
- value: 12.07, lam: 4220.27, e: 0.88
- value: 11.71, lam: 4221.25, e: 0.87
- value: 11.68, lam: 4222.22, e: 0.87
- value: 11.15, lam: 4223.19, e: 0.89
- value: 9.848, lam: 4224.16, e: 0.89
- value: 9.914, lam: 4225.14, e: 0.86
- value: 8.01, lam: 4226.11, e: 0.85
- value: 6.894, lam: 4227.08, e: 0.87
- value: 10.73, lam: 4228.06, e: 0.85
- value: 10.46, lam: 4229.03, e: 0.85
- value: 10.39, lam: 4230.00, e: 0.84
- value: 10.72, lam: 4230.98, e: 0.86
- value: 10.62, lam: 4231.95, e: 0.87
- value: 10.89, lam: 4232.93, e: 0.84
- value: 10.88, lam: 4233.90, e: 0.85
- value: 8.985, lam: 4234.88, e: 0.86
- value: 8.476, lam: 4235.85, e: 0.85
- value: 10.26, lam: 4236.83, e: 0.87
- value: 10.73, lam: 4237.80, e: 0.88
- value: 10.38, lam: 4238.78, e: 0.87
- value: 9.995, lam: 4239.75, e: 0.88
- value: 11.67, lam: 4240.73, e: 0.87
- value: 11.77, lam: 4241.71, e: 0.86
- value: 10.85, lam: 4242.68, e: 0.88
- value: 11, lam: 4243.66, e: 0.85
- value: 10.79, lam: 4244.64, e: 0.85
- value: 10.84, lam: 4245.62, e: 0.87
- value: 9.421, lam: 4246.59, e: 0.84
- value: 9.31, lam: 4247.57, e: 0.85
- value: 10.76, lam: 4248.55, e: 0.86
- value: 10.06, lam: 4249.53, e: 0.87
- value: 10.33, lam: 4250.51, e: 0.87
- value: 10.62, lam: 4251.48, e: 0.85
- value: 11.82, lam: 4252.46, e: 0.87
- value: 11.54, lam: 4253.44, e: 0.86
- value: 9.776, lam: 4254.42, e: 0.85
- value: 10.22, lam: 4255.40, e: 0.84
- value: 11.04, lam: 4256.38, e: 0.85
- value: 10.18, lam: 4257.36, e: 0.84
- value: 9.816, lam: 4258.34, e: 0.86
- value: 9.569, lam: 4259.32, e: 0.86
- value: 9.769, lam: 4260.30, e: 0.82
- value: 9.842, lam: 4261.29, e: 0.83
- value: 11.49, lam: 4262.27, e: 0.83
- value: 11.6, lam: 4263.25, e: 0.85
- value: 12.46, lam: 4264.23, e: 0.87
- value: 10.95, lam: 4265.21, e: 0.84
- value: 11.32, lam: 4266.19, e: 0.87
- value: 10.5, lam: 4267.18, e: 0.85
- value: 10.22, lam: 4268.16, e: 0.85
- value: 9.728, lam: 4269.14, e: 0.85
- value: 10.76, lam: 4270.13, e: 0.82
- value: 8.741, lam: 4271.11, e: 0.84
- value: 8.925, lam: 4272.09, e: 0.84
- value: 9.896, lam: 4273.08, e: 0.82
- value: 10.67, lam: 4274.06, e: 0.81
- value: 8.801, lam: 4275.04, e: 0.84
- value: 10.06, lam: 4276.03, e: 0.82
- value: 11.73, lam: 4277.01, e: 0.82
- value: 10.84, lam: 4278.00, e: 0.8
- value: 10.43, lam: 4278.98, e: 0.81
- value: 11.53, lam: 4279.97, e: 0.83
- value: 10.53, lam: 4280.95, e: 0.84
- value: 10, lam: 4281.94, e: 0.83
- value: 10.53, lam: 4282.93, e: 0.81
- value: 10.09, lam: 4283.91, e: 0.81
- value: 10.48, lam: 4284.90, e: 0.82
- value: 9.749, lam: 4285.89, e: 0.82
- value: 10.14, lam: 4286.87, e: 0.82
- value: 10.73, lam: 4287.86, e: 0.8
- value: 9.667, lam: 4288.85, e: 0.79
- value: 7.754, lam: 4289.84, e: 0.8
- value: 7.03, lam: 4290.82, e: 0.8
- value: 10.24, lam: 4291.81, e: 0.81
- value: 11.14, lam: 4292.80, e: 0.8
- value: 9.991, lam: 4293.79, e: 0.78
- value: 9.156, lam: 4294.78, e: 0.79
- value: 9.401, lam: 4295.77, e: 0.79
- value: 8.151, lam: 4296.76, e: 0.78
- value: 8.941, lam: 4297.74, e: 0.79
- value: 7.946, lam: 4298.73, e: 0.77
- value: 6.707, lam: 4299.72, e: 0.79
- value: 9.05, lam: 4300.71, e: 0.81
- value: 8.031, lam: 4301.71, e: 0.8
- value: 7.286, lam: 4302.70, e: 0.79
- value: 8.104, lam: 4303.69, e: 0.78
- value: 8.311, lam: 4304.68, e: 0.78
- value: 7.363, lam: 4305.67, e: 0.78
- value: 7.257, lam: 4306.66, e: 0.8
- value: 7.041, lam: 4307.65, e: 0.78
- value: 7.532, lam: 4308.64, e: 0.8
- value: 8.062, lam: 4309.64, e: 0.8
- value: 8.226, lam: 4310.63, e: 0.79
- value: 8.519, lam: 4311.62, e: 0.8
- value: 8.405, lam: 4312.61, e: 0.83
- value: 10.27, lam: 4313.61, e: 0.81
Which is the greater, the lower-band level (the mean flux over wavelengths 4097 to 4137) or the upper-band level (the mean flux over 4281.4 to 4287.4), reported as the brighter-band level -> 10.51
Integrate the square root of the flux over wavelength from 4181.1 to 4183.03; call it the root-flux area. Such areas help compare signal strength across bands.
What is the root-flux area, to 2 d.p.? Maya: 6.26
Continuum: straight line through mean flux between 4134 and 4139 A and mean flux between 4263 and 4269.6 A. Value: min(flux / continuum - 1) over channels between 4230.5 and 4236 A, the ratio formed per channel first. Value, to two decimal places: -0.24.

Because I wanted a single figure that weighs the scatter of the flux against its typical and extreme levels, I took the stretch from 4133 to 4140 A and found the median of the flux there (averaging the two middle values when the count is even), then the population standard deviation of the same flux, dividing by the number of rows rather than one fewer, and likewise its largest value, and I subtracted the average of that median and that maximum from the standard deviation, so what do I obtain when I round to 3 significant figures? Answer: -12.0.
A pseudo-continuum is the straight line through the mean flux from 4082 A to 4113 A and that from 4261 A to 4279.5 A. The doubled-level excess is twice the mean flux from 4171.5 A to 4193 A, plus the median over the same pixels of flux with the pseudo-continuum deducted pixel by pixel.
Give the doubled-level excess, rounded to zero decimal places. 22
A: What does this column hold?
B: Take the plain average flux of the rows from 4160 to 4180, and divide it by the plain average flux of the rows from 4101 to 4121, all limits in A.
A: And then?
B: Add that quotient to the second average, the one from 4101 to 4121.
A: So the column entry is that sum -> 11.2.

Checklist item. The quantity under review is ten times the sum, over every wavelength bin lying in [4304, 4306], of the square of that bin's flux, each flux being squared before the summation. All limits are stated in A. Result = 1233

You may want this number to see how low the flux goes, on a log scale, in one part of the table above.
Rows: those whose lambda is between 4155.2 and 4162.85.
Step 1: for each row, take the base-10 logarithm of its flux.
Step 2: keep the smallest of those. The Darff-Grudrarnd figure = 1.04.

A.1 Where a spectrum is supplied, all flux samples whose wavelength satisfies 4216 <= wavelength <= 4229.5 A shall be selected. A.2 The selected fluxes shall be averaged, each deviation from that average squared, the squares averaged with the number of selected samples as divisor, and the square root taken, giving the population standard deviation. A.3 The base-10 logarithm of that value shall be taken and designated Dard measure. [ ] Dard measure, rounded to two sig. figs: 0.15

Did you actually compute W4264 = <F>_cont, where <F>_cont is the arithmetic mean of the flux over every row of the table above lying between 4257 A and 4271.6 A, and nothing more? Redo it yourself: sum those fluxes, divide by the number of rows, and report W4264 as 10.5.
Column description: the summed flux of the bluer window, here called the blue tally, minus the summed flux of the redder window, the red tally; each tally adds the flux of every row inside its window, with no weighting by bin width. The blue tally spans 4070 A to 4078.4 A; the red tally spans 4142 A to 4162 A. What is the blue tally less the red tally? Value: -148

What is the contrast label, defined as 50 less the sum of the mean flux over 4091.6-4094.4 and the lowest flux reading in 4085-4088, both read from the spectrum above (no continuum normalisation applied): 30.1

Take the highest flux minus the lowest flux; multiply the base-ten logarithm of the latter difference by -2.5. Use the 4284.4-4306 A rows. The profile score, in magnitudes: -1.62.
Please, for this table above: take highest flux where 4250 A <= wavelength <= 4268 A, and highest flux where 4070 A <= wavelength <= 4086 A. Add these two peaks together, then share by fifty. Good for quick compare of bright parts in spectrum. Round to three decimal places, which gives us 0.489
